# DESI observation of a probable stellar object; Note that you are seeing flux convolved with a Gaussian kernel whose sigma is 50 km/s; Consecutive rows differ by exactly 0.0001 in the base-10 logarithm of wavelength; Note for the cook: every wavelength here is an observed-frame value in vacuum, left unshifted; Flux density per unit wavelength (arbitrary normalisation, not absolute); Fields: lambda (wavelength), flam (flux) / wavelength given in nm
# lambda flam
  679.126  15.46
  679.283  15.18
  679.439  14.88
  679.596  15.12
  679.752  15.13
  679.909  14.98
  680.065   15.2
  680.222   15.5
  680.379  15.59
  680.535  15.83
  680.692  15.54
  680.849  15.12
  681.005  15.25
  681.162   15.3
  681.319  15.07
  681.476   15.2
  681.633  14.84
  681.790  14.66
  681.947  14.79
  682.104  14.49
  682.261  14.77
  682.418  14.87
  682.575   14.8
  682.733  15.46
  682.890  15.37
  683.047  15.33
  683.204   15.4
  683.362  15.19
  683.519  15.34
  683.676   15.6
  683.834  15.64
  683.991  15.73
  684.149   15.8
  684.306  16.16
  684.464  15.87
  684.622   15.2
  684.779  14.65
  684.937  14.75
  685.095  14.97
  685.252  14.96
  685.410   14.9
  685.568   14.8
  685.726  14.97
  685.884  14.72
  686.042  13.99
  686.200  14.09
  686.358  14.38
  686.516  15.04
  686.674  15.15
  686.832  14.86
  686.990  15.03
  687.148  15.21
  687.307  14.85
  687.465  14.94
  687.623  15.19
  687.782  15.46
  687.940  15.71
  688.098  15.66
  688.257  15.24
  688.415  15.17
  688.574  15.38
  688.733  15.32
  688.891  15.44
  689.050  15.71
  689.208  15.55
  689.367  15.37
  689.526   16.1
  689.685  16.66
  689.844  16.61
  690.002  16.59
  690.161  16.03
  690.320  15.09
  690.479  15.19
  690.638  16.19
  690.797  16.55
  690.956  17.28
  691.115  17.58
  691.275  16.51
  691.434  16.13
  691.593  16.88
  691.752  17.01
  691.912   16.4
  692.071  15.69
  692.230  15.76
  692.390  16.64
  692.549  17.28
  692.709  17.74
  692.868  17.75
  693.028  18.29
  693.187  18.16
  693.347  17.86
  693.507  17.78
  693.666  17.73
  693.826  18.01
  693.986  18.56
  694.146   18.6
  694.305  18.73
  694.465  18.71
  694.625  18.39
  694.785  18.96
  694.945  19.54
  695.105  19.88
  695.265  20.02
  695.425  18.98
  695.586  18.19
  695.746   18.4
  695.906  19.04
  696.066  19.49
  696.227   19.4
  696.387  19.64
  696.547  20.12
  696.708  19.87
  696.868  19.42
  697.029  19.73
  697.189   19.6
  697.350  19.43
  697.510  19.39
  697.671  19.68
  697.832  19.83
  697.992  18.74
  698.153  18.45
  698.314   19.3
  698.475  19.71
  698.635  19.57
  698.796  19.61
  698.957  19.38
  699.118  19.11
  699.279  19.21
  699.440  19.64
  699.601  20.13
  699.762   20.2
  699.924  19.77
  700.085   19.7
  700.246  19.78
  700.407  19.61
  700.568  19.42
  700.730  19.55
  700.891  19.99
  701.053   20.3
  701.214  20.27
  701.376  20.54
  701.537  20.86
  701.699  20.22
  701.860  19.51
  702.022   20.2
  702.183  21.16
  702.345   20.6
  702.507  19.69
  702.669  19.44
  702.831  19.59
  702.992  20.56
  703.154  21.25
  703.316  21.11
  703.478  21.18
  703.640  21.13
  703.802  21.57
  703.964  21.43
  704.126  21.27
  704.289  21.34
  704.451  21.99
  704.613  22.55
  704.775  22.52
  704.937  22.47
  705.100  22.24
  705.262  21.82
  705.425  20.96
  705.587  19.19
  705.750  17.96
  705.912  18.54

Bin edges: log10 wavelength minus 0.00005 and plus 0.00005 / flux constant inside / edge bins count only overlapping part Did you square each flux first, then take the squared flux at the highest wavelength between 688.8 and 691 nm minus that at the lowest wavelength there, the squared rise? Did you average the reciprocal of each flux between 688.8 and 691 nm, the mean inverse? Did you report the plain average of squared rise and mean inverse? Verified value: 30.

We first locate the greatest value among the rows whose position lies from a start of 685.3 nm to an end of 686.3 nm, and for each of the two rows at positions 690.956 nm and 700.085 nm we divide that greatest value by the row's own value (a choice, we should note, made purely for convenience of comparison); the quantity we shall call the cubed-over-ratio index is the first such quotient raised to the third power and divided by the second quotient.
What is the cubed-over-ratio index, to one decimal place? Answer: 0.9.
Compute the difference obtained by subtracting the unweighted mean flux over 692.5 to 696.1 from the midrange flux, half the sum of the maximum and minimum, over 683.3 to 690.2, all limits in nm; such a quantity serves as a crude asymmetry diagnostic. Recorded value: -3.2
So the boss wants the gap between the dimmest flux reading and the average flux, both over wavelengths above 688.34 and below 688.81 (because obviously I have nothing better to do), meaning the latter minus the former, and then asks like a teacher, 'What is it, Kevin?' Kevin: 0.1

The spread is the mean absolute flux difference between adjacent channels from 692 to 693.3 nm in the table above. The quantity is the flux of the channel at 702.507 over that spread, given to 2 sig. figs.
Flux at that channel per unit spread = 50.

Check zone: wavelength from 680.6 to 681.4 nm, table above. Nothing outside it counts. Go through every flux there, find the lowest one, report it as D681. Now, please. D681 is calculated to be 15.07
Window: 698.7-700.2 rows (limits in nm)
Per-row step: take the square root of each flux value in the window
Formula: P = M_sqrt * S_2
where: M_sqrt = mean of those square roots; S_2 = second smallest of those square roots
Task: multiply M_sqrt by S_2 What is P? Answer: 19.4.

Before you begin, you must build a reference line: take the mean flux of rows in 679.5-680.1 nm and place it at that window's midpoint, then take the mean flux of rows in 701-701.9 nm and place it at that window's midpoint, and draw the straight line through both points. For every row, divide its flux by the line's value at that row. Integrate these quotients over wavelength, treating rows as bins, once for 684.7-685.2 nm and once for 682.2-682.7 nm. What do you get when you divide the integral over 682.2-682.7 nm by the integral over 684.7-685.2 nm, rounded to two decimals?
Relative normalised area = 1.04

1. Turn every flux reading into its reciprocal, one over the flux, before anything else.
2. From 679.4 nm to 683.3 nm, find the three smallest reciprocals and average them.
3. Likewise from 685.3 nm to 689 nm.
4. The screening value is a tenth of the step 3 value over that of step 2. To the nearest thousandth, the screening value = 0.100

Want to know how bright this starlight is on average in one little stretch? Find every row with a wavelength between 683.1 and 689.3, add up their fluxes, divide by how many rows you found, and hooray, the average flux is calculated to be 15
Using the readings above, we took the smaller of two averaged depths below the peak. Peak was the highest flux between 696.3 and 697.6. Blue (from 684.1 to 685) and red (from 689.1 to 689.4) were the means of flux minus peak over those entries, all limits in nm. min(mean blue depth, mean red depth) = -4.7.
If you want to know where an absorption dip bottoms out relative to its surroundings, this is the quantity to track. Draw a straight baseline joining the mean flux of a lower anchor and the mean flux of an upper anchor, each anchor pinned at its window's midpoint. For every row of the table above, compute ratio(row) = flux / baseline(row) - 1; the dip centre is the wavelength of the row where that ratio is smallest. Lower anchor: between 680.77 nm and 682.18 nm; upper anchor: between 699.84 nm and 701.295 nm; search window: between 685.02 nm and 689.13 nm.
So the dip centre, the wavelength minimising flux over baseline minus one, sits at 686.042 nm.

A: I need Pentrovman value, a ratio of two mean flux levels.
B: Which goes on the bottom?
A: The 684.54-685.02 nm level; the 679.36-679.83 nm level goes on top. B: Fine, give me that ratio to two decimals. 1.01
